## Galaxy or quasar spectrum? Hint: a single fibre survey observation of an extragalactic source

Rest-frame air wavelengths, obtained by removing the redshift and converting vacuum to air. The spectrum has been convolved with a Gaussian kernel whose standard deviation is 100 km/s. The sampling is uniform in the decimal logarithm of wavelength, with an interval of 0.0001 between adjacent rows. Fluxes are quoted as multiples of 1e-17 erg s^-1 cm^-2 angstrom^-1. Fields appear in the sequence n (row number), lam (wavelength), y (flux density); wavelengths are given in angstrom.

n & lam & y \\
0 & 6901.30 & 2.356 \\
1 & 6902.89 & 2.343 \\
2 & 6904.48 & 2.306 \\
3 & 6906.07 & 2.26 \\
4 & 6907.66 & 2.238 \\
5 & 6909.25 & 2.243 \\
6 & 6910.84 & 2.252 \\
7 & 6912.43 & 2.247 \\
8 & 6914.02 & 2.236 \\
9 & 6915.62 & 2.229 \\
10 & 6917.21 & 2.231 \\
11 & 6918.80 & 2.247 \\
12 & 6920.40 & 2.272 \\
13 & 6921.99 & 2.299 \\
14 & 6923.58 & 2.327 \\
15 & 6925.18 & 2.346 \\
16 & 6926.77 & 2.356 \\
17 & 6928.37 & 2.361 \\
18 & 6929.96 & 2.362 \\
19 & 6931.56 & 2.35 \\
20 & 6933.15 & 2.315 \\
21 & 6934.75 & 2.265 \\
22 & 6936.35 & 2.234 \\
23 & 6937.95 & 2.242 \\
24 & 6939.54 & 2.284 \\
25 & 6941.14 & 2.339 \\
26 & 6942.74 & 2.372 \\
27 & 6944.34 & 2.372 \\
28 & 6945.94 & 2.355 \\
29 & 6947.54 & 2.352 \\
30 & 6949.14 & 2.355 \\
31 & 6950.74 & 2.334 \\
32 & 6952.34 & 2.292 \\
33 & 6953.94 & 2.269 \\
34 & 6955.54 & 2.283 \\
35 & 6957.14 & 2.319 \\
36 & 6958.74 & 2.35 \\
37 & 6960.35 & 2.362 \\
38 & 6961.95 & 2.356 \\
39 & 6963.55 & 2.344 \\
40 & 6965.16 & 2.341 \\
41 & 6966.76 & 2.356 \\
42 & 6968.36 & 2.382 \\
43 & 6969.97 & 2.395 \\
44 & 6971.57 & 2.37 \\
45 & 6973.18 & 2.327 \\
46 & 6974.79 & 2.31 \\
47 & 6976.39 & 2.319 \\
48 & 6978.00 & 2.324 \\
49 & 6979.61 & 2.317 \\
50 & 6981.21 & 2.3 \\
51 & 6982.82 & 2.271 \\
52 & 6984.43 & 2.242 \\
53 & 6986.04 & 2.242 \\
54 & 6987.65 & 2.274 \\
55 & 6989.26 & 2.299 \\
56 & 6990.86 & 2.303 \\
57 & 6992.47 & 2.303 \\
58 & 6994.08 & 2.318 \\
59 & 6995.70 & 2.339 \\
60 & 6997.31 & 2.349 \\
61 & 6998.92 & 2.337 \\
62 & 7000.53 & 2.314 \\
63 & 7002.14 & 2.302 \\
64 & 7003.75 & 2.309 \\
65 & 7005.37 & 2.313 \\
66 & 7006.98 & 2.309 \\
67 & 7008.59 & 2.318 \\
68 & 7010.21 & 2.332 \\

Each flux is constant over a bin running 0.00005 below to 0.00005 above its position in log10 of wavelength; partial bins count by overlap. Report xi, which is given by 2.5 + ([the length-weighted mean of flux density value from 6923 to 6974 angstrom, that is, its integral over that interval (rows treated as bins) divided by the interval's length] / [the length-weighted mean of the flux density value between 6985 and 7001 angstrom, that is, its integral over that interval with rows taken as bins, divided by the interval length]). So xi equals 3.51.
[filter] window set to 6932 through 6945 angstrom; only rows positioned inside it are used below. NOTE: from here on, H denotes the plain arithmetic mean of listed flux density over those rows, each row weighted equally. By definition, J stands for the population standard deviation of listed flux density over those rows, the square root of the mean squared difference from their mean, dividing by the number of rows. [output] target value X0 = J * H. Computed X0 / 0.119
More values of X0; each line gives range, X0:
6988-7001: 0.041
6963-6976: 0.063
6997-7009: 0.035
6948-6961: 0.077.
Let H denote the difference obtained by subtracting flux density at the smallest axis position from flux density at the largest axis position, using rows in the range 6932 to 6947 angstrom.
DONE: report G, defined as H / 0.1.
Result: 0.4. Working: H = 0.04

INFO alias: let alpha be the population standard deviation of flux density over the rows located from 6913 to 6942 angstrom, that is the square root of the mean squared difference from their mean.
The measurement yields 0.049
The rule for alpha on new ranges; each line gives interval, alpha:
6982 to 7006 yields 0.031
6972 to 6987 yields 0.032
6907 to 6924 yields 0.029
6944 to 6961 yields 0.034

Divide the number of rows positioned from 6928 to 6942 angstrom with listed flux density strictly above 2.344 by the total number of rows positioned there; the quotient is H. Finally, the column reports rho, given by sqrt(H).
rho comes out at 0.58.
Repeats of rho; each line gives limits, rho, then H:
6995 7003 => 0.45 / 0.2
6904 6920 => 0.00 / 0.0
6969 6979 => 0.58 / 0.3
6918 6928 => 0.58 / 0.3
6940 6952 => 0.85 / 0.7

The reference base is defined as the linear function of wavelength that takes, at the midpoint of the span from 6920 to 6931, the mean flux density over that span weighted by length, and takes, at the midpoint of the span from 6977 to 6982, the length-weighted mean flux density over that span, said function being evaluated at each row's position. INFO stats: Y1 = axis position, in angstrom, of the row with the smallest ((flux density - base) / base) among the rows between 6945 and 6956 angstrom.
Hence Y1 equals 6953.94 angstrom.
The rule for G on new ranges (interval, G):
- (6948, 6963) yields 0.0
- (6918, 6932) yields 1.0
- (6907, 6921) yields 0.3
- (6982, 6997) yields 0.7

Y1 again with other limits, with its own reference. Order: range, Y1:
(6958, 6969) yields 6965.16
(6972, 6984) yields 6982.82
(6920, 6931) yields 6920.40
